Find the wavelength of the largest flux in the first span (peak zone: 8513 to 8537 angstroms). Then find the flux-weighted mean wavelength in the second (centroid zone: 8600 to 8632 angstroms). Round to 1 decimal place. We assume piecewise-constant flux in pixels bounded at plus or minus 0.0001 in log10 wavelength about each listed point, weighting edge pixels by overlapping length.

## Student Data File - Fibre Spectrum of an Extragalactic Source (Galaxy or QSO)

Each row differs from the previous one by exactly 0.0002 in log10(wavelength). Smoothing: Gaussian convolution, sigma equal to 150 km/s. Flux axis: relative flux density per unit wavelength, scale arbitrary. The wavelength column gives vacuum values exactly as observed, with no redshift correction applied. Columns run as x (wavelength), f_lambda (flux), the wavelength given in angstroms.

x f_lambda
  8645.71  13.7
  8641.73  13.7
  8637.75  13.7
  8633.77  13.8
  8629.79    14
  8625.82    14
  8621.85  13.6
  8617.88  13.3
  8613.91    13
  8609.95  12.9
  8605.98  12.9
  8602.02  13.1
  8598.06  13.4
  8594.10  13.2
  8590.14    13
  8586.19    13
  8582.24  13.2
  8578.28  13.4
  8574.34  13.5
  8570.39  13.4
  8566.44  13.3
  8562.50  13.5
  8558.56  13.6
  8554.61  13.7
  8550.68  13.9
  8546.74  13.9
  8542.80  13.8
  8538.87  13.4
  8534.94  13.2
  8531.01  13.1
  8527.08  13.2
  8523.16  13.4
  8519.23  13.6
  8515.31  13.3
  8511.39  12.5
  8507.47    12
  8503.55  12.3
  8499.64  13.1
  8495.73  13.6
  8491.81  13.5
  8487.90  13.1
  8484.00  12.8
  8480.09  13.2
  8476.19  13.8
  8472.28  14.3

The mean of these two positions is 8567.7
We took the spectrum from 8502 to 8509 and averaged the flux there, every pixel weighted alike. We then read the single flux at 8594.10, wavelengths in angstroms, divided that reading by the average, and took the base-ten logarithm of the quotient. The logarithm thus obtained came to 0.036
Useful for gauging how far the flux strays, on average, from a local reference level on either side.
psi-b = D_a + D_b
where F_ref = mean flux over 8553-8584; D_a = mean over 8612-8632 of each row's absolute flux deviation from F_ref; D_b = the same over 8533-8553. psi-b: 0.68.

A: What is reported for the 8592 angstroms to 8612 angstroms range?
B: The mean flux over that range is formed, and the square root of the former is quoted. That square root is 3.619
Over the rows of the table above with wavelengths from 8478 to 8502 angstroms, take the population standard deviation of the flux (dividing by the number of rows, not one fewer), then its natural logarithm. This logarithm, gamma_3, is -1.3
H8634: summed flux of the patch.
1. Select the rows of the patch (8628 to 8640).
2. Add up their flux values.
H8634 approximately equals 41.5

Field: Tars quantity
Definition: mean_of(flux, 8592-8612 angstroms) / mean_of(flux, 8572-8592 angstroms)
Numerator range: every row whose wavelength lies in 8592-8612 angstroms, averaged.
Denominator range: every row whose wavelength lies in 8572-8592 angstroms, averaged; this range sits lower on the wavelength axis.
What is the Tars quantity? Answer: 0.99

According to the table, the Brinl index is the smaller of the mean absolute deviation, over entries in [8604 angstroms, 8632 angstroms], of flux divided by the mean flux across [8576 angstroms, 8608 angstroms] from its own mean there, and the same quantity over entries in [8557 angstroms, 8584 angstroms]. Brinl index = 0.008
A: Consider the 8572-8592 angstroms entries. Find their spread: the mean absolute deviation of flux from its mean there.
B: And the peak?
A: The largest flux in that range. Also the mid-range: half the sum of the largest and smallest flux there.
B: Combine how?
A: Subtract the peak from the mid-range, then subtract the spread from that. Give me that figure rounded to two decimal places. -0.43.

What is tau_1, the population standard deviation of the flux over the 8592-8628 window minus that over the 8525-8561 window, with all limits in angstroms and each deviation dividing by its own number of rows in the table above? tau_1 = 0.04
